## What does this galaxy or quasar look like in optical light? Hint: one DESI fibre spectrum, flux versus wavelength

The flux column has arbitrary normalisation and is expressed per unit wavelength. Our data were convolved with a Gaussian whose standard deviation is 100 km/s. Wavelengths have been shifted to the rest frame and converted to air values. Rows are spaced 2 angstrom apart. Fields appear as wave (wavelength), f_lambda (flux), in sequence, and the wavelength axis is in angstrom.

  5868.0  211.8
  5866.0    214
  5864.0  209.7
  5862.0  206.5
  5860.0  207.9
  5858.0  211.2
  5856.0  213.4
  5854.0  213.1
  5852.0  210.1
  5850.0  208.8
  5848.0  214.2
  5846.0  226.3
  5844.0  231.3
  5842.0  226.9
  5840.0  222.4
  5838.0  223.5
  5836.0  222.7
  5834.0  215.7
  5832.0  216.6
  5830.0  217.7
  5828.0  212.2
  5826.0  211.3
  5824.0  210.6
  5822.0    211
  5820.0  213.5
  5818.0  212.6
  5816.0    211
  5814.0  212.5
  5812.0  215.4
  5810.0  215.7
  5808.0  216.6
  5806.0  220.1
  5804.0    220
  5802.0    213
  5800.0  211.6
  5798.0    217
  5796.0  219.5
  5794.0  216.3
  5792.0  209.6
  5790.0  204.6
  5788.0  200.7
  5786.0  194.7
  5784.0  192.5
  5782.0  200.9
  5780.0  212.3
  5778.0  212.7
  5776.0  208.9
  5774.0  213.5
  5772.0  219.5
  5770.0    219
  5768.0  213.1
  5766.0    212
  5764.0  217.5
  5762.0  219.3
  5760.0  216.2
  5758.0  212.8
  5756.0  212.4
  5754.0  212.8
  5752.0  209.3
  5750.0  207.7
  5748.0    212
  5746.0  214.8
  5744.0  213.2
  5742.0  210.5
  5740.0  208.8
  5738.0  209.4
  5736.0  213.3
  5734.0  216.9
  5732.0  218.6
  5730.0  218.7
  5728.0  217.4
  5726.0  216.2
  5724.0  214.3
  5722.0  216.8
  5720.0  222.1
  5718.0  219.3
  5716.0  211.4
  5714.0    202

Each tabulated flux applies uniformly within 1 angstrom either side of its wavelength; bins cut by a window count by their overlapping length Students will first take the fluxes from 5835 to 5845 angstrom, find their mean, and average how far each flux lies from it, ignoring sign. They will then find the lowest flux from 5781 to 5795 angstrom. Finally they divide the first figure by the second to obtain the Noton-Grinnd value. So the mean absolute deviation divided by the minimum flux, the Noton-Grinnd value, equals 0.0155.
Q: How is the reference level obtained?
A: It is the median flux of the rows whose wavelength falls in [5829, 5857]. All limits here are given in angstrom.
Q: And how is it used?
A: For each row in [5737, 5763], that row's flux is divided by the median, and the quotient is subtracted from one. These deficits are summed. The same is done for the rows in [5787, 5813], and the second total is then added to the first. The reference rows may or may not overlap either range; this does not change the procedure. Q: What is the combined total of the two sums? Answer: 0.49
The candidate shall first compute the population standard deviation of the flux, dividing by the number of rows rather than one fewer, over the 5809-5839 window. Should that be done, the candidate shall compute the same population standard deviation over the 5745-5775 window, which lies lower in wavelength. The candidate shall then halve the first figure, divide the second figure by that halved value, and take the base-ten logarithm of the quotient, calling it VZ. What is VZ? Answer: 0.25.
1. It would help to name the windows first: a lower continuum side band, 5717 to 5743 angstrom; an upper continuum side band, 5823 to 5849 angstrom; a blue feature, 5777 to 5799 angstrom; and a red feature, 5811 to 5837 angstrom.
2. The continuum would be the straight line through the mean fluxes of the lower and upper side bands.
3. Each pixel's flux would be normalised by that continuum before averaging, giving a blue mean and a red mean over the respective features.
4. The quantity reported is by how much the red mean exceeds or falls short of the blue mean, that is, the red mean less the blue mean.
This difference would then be 0.025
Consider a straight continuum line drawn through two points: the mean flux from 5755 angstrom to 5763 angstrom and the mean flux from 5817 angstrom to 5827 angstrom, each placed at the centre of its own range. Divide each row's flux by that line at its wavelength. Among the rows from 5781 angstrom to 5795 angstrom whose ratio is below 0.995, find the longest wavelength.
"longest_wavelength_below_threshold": 5792.0 angstrom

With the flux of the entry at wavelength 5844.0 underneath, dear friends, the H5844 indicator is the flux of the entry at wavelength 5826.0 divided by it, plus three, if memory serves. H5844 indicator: 3.91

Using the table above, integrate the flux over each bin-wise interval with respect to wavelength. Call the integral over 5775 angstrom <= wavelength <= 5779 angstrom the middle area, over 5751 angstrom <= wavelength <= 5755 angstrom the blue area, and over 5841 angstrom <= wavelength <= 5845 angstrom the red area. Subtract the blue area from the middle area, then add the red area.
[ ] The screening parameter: 915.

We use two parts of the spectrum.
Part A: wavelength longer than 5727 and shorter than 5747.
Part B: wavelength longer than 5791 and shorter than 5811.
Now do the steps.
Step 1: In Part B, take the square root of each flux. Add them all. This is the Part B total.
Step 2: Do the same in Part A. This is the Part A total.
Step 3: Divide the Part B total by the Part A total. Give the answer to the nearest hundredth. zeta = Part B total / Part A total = 1.00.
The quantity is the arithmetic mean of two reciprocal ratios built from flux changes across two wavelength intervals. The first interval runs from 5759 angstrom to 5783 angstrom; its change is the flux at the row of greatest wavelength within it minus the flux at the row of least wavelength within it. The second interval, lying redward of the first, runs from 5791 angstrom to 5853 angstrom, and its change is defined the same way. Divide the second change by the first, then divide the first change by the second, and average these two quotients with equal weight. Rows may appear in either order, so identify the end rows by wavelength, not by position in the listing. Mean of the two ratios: -15.3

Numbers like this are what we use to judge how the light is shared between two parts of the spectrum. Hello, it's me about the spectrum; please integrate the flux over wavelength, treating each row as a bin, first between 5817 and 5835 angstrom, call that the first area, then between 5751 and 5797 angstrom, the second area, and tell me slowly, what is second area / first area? 2.5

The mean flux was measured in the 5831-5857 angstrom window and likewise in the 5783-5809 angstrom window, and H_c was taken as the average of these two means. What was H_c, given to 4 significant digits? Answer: 214.7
